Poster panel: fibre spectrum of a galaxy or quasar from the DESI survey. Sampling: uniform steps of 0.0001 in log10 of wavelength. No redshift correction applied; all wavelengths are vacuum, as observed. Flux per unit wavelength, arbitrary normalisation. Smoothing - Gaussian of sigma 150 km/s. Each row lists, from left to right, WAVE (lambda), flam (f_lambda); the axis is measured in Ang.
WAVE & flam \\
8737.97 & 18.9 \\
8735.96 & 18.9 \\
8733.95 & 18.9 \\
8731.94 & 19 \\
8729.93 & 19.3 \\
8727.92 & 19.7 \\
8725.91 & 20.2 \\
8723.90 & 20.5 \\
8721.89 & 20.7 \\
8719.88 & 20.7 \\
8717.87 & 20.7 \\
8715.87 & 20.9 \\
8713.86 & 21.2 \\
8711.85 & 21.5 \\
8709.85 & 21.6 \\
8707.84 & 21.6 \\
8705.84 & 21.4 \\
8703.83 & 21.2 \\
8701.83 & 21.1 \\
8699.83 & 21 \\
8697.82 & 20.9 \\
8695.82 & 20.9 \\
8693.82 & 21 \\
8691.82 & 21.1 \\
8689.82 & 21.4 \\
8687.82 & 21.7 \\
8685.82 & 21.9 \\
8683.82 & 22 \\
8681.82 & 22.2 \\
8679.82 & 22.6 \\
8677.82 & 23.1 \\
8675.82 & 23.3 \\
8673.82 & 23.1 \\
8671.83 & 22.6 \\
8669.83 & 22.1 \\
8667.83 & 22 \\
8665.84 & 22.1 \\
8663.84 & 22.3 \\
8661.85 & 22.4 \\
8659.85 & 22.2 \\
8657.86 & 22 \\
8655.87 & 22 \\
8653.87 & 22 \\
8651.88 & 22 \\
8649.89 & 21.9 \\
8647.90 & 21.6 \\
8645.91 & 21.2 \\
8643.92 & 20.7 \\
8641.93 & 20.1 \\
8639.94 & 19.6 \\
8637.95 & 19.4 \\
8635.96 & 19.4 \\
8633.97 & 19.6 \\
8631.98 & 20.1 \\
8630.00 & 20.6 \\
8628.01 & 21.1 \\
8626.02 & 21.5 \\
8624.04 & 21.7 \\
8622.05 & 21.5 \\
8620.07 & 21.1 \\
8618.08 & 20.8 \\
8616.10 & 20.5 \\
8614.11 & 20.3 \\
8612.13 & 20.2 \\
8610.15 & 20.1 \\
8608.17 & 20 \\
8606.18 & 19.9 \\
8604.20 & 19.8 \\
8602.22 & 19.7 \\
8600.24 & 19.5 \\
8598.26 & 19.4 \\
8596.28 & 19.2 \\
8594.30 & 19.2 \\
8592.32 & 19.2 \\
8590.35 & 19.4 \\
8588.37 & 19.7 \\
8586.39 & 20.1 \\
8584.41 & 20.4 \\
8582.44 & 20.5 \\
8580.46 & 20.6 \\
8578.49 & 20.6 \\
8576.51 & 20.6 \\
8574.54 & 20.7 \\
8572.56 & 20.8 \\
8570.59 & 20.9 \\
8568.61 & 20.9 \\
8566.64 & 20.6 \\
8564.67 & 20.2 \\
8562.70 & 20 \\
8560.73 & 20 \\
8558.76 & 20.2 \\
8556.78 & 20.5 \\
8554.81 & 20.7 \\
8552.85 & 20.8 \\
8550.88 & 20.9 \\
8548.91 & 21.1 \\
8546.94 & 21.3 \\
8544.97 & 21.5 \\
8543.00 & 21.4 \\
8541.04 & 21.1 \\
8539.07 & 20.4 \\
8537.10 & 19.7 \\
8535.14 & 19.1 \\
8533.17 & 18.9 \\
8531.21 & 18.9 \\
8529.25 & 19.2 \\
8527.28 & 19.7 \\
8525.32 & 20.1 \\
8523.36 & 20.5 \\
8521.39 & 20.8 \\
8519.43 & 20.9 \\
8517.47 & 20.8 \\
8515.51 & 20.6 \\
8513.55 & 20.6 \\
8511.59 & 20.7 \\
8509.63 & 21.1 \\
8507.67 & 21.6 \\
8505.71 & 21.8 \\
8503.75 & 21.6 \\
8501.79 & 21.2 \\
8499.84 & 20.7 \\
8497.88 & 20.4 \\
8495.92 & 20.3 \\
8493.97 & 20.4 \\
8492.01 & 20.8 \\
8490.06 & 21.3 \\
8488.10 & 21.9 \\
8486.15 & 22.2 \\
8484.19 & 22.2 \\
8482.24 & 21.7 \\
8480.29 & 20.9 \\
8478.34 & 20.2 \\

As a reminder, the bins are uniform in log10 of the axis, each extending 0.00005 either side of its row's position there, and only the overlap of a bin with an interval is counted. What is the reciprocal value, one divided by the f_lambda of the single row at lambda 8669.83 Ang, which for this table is 0.0452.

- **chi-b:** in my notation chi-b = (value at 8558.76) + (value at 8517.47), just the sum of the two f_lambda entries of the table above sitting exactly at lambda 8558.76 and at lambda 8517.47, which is 41.0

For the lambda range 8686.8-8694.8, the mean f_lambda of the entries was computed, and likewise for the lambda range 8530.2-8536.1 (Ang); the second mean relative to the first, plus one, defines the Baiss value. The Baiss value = 1.89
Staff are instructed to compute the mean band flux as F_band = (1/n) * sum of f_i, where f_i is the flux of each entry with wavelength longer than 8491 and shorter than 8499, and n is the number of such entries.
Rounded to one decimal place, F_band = 20.5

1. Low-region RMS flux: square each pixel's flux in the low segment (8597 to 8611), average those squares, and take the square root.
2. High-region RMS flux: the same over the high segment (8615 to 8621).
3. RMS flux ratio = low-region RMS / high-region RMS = 0.95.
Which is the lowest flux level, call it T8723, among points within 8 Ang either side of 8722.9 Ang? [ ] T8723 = 19.3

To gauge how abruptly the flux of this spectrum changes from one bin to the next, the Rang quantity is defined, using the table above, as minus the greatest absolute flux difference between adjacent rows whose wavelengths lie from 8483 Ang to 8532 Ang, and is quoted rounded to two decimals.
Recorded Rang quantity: -0.60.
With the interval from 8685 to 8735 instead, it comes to -0.50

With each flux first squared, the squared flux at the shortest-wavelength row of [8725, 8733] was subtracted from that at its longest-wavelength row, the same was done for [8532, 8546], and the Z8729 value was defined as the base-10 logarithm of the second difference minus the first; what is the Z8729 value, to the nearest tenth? 2.2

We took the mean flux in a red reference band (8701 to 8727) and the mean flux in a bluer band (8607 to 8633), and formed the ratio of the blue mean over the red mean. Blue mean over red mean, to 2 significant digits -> 0.99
